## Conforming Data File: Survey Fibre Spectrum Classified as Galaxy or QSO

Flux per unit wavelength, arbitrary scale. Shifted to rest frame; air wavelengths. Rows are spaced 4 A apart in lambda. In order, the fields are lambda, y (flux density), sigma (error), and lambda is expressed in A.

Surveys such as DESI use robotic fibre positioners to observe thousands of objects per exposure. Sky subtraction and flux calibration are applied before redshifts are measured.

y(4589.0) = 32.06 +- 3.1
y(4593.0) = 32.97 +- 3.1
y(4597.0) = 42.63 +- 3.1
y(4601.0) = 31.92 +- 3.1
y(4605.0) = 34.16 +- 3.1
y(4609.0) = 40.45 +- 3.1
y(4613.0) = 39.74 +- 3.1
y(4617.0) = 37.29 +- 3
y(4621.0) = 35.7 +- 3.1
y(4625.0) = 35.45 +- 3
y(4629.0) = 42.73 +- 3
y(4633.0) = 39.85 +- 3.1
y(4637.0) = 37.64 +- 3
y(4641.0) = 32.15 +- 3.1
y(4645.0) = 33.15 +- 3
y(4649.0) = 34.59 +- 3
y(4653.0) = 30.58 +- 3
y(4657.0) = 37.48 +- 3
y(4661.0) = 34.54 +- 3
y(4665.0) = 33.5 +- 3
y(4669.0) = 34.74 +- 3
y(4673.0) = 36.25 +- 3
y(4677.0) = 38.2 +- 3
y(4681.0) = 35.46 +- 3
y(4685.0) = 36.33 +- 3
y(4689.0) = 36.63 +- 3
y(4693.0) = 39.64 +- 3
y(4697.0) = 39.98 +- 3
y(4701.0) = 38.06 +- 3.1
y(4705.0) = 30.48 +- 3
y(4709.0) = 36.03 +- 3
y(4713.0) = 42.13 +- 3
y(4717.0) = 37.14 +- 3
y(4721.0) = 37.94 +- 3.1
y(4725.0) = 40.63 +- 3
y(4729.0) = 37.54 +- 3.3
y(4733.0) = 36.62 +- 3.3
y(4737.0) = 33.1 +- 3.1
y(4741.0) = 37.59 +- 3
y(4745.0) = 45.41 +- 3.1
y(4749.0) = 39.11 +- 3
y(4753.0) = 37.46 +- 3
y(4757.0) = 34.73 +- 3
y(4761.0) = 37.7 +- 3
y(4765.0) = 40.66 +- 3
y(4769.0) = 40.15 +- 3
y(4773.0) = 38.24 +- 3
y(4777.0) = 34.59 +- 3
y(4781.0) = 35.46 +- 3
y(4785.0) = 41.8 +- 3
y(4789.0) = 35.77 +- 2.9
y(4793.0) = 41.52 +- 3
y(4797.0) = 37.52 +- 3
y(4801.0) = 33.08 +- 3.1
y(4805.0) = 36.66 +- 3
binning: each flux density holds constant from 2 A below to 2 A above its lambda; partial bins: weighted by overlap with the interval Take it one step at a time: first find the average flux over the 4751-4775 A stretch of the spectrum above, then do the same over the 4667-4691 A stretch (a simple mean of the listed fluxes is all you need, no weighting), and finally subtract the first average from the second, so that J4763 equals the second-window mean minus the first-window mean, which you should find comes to -1.9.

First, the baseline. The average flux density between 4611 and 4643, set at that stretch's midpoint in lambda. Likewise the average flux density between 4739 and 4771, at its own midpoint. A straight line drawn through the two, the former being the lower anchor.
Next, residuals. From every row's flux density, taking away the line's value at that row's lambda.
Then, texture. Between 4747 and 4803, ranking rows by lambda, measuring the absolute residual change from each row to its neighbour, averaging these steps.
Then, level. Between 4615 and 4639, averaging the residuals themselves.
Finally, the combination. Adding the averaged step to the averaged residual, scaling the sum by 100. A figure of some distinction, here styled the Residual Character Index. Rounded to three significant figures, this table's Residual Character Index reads 392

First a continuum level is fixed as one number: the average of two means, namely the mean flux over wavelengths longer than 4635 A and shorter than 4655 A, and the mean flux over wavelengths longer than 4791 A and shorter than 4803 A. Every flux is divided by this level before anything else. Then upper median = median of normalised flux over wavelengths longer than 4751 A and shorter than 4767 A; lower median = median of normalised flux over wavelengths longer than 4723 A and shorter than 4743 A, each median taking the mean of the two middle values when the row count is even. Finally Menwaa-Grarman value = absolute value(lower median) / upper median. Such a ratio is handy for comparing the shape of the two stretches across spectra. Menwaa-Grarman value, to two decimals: 1.00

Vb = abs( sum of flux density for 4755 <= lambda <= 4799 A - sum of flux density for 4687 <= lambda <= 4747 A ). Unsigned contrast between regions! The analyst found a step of 151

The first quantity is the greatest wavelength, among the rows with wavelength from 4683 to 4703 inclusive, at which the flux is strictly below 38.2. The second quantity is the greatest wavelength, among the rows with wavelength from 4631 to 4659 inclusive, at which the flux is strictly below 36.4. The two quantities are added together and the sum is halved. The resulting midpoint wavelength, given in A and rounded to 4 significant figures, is 4677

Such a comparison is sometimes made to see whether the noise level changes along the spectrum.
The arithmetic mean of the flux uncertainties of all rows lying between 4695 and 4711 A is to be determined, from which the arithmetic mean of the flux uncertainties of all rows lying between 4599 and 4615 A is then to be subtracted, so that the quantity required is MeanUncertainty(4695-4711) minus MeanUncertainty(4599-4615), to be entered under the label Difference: -0.075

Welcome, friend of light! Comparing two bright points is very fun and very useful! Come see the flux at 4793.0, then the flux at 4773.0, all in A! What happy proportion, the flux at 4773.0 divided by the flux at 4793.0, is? 0.92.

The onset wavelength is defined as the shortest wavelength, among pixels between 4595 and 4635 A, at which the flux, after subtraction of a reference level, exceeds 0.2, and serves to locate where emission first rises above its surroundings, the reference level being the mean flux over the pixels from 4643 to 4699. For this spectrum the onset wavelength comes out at 4597.0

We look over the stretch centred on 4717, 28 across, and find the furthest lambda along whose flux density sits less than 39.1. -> 4729.0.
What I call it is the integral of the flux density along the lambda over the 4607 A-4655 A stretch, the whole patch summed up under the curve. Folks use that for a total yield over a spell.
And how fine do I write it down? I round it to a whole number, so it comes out 1757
